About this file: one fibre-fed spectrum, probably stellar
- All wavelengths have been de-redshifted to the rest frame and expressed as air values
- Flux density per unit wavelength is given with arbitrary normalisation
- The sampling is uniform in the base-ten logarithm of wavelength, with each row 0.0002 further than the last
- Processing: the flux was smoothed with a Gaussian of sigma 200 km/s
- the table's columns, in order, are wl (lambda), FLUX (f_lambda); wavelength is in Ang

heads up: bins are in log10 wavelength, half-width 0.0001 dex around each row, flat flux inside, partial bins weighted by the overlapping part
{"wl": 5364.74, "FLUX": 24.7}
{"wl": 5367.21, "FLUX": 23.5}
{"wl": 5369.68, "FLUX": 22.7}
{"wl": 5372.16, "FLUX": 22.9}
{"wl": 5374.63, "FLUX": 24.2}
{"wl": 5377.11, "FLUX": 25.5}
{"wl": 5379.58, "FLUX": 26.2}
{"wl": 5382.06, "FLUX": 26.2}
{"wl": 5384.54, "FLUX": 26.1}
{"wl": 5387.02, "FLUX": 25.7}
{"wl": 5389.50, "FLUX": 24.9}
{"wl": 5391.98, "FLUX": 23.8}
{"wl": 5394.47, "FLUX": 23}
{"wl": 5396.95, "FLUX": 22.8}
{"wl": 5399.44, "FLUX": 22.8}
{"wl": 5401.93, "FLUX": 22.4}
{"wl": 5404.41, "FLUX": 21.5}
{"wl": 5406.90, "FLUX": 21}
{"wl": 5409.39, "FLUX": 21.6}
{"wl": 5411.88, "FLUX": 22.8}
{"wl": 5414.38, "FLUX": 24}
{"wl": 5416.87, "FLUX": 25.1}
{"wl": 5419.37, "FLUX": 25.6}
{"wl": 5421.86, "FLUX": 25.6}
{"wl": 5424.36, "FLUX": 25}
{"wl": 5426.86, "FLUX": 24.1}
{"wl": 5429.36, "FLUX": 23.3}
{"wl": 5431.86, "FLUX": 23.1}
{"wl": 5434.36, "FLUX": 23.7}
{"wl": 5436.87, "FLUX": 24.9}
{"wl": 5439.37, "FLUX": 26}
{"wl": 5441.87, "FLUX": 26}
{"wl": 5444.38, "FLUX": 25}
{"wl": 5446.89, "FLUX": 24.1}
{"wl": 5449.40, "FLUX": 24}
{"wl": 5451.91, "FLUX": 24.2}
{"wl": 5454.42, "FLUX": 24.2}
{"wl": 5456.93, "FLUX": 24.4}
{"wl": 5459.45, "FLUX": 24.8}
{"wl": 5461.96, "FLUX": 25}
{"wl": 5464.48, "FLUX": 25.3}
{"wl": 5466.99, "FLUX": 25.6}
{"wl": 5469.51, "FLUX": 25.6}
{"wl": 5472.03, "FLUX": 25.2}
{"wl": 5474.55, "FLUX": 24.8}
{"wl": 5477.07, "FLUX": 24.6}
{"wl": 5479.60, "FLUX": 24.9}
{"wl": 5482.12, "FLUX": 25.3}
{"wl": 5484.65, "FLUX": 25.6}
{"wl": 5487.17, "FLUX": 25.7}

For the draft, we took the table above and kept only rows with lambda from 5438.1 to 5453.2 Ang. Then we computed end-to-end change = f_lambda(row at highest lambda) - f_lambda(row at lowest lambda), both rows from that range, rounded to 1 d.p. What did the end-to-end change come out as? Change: -1.8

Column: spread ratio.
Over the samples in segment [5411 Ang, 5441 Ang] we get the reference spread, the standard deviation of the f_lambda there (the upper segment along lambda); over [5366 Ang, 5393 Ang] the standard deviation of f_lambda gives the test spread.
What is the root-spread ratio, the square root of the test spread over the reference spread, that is 1.11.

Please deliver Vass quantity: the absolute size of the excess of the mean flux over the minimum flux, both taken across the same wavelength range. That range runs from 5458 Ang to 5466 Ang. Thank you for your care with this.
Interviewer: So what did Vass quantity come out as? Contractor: 0.2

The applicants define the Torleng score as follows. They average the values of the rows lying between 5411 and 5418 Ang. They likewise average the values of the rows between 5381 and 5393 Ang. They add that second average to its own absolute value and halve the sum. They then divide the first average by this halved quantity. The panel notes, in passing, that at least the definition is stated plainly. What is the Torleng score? 0.946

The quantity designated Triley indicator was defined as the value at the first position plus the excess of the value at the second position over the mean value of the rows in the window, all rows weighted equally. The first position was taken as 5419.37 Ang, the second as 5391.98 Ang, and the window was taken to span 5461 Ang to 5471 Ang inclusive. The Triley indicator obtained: 24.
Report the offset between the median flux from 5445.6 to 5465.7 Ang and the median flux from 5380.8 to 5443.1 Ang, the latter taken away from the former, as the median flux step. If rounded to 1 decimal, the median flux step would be 0.3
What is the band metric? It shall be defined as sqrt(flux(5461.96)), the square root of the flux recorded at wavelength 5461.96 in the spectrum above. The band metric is 5.00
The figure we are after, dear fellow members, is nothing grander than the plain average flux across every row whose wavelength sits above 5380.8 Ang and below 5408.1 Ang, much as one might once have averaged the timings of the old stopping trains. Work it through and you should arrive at 23.7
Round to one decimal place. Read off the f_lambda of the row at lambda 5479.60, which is 24.9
